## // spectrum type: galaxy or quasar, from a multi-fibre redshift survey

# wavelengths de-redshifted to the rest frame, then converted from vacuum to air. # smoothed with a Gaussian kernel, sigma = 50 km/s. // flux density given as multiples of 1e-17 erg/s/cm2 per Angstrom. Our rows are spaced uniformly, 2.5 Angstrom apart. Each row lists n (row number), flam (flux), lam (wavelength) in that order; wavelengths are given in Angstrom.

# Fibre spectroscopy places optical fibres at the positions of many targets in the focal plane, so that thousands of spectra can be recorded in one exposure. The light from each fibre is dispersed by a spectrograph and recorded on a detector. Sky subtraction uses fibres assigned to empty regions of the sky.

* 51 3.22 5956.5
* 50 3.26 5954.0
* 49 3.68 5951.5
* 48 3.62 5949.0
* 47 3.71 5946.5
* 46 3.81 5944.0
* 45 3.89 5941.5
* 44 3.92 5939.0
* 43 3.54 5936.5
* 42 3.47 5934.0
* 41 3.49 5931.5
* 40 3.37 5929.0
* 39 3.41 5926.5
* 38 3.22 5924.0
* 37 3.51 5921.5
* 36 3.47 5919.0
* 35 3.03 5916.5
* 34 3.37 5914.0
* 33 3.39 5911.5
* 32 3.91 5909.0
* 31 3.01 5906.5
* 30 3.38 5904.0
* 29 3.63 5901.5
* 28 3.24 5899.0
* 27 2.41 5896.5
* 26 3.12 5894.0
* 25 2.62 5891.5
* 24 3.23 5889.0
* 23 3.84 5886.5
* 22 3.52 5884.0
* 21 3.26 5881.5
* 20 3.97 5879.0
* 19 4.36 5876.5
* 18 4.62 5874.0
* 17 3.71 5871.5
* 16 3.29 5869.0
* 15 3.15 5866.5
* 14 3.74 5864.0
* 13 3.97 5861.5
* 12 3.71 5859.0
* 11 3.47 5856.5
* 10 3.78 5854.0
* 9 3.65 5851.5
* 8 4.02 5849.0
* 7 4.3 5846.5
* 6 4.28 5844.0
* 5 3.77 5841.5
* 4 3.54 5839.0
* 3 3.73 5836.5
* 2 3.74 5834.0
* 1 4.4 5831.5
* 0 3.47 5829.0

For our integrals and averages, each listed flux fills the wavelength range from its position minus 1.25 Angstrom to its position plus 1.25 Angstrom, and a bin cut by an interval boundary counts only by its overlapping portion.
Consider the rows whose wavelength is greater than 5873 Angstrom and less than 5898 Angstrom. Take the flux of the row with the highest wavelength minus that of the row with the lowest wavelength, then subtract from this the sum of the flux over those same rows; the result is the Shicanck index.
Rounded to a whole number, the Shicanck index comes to -37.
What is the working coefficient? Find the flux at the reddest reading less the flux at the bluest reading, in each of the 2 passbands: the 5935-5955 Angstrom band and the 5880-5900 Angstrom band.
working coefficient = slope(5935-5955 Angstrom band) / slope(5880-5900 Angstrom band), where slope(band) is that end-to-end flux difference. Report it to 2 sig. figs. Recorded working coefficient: 14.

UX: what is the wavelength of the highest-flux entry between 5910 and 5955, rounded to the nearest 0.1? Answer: 5939.0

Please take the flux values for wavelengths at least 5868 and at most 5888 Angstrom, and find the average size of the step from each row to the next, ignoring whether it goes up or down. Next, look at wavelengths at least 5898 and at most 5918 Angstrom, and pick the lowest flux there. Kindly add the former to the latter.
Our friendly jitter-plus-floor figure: 3.48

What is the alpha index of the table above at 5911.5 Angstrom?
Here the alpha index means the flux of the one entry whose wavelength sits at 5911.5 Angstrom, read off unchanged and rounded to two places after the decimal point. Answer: 3.39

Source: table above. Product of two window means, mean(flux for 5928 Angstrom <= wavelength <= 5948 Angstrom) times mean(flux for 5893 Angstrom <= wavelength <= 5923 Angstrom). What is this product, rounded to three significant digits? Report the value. 12.0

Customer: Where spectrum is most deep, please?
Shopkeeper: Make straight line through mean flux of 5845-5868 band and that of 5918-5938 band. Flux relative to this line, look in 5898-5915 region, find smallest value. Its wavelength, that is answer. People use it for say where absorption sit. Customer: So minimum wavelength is 5906.5 Angstrom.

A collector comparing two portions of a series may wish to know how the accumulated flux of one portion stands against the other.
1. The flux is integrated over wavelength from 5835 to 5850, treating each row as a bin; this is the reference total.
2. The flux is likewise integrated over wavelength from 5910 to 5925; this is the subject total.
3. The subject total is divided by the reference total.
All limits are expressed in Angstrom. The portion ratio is 0.85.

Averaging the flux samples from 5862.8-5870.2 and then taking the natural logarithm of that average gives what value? 1.22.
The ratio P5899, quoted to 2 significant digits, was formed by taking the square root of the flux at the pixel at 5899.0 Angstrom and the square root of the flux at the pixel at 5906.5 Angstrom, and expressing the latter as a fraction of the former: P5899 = 0.96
